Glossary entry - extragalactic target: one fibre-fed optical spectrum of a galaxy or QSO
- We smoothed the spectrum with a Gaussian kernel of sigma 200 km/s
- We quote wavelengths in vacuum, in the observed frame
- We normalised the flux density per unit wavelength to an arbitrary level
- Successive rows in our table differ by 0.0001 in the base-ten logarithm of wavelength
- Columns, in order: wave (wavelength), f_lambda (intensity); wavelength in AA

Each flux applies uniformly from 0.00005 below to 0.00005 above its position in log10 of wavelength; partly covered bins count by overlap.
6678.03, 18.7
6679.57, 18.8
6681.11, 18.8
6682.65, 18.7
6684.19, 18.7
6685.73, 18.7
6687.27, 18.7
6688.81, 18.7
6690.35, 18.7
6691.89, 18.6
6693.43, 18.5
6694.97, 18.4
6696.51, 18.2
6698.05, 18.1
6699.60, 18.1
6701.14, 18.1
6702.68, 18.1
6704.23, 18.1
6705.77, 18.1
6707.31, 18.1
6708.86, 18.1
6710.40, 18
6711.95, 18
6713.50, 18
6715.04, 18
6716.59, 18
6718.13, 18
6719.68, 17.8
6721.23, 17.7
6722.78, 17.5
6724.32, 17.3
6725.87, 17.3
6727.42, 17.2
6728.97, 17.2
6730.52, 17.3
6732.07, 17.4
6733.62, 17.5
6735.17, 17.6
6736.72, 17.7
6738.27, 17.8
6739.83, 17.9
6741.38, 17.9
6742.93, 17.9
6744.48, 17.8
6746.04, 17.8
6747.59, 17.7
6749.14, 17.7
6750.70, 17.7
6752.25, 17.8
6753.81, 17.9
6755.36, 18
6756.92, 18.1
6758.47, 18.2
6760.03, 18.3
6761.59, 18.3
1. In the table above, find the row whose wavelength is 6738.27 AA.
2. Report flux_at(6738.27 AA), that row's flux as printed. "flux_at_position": 17.8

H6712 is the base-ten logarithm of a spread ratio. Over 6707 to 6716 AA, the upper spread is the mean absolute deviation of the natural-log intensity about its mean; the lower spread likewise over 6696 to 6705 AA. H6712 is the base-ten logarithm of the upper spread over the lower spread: 0.21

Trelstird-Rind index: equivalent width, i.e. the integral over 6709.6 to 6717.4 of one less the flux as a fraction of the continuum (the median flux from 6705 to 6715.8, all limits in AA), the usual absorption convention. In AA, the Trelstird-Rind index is 0.0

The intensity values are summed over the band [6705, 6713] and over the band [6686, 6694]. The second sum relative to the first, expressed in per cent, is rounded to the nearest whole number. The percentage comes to 103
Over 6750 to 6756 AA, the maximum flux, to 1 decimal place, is 18.0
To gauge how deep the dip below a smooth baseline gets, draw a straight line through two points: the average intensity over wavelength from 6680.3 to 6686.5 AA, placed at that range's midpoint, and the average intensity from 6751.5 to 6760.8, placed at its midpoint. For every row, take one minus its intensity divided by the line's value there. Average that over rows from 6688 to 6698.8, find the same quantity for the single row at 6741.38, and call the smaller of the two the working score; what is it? 0.009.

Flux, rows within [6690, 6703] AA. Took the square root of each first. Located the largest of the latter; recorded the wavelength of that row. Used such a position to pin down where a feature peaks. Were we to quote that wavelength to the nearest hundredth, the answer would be 6690.35 AA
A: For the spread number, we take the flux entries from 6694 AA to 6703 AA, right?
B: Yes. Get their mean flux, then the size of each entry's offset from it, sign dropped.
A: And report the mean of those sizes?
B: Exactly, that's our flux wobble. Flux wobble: 0.089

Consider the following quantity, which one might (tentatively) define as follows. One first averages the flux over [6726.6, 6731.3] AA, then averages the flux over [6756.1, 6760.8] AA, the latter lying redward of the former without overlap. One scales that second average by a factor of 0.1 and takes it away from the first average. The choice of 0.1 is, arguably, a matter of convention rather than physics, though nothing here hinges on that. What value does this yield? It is 15.4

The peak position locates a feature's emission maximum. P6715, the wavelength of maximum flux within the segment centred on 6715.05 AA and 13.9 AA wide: 6708.86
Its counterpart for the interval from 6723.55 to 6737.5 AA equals 6736.72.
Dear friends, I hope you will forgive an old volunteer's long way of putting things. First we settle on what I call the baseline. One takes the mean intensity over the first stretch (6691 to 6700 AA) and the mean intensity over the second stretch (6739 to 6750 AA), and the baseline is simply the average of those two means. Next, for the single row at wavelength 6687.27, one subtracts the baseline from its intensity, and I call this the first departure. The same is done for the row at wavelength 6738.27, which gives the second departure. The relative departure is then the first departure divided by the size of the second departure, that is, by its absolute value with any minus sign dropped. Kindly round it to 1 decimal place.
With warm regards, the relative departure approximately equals 2.4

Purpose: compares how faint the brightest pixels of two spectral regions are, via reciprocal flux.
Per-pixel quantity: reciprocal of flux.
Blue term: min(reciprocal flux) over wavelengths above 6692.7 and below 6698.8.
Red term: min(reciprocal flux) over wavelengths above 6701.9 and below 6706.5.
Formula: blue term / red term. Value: 0.98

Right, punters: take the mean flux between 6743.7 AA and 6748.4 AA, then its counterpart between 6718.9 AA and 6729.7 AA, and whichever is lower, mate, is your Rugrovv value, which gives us 17.4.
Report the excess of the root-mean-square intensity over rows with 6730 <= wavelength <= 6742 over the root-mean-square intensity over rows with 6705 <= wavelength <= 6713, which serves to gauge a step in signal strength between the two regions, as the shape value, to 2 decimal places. -0.42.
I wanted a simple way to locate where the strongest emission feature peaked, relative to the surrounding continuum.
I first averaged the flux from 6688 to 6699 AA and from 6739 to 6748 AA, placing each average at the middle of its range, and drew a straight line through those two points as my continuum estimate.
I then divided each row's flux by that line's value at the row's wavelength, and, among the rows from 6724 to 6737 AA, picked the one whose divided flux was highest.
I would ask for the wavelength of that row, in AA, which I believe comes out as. 6736.72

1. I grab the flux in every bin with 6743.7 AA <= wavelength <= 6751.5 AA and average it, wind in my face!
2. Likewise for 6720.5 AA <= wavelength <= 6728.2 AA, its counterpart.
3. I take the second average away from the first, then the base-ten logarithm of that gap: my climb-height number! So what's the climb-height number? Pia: -0.47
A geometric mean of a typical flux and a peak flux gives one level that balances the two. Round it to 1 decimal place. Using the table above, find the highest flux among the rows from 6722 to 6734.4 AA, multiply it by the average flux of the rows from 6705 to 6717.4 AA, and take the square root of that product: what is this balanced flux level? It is 17.8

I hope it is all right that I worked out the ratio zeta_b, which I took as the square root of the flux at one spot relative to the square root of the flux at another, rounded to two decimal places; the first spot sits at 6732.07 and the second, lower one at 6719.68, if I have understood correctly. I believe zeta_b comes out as 0.99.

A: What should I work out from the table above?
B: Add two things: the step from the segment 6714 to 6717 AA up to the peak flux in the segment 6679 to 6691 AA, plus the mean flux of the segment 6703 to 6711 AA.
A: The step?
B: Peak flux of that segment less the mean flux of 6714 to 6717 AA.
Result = 18.9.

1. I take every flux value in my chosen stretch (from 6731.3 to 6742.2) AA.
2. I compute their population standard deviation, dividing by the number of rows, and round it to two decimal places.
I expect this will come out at 0.18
